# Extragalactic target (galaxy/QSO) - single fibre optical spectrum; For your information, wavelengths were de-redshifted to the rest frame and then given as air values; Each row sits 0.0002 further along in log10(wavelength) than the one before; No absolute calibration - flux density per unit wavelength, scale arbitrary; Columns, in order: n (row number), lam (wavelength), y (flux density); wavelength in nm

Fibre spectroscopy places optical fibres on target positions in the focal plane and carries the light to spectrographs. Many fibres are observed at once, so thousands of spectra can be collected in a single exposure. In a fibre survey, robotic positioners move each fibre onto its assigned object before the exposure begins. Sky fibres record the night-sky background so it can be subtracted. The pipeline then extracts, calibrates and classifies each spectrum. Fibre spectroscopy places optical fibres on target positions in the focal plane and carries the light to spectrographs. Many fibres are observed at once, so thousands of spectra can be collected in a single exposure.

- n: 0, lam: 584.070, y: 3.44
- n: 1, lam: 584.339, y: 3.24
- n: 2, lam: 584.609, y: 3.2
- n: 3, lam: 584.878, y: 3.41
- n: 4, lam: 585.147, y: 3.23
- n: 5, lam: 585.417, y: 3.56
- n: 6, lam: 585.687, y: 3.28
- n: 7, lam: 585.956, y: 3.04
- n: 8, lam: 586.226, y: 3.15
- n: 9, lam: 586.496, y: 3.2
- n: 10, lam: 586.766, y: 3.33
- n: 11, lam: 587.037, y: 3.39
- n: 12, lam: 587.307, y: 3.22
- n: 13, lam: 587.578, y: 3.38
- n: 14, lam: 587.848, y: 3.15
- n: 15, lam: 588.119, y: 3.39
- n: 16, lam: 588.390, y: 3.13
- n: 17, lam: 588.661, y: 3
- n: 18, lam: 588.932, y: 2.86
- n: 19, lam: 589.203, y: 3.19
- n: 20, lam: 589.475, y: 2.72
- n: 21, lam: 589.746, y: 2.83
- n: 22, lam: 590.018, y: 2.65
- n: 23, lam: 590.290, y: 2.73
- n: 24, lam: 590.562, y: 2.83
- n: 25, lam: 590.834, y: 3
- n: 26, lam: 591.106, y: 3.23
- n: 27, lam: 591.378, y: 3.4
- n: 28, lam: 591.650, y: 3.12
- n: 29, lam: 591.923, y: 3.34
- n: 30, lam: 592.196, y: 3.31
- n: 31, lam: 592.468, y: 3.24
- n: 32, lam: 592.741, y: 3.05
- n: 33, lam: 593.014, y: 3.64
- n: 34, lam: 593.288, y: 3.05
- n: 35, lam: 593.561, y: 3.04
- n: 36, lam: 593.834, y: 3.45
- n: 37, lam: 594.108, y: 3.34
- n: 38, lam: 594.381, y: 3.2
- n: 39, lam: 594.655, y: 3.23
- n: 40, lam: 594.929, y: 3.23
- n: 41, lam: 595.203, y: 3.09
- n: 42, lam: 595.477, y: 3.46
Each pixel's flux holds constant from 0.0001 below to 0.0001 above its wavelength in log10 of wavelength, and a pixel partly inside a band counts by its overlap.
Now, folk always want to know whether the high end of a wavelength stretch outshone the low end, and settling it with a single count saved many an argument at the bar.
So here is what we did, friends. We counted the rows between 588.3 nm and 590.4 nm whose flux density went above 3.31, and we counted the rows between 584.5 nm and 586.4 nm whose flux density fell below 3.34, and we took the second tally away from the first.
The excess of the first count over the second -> -5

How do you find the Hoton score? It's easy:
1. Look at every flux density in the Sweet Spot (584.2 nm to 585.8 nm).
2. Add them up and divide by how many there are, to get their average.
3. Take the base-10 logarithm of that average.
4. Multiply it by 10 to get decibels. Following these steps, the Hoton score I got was 5.21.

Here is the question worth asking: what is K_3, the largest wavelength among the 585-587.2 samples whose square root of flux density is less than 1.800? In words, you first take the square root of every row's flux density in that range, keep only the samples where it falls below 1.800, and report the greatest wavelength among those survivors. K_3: 586.496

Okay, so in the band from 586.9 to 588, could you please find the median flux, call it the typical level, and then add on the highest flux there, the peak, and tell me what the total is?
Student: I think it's 6.69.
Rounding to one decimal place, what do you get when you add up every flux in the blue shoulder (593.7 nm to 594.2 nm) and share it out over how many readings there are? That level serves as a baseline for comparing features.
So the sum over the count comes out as 3.4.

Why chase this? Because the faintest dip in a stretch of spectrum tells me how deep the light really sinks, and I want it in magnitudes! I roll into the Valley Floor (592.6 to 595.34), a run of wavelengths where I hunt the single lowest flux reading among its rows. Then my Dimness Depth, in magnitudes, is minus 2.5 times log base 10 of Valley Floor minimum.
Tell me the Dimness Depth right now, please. -1.21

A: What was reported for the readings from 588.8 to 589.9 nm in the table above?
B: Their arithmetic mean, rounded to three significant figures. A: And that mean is 2.90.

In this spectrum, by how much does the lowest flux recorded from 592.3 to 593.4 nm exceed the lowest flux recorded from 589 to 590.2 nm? 0.40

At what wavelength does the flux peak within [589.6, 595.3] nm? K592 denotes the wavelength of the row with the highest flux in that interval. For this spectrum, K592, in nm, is 593.014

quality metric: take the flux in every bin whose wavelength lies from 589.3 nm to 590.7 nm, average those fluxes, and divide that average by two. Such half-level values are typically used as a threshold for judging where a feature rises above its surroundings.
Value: 1.38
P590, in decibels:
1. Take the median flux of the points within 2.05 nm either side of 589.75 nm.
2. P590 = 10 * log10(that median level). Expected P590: 4.8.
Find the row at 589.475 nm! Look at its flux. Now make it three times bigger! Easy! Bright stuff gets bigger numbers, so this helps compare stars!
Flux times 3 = 8.2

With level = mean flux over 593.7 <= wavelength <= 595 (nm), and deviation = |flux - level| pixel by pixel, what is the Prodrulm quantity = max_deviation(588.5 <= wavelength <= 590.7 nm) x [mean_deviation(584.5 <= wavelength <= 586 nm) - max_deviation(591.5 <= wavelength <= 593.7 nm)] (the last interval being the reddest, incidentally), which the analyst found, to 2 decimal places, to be -0.14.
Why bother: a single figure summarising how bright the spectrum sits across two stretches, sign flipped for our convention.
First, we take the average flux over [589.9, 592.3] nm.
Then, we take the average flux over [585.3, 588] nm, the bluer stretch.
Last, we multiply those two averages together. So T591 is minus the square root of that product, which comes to -3.17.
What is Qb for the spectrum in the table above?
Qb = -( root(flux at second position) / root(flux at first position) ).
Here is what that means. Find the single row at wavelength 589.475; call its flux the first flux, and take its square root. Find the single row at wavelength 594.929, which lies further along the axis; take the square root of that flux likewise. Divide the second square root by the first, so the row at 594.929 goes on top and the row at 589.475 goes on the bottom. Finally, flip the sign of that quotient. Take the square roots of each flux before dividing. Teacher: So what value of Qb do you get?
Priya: -1.09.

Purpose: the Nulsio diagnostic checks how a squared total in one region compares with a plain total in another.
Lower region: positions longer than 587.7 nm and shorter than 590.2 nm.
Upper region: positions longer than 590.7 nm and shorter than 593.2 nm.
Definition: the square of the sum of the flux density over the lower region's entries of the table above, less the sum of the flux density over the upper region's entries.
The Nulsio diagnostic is 695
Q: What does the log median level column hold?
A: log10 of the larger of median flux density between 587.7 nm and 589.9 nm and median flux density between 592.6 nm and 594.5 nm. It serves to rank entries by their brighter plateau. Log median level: 0.505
